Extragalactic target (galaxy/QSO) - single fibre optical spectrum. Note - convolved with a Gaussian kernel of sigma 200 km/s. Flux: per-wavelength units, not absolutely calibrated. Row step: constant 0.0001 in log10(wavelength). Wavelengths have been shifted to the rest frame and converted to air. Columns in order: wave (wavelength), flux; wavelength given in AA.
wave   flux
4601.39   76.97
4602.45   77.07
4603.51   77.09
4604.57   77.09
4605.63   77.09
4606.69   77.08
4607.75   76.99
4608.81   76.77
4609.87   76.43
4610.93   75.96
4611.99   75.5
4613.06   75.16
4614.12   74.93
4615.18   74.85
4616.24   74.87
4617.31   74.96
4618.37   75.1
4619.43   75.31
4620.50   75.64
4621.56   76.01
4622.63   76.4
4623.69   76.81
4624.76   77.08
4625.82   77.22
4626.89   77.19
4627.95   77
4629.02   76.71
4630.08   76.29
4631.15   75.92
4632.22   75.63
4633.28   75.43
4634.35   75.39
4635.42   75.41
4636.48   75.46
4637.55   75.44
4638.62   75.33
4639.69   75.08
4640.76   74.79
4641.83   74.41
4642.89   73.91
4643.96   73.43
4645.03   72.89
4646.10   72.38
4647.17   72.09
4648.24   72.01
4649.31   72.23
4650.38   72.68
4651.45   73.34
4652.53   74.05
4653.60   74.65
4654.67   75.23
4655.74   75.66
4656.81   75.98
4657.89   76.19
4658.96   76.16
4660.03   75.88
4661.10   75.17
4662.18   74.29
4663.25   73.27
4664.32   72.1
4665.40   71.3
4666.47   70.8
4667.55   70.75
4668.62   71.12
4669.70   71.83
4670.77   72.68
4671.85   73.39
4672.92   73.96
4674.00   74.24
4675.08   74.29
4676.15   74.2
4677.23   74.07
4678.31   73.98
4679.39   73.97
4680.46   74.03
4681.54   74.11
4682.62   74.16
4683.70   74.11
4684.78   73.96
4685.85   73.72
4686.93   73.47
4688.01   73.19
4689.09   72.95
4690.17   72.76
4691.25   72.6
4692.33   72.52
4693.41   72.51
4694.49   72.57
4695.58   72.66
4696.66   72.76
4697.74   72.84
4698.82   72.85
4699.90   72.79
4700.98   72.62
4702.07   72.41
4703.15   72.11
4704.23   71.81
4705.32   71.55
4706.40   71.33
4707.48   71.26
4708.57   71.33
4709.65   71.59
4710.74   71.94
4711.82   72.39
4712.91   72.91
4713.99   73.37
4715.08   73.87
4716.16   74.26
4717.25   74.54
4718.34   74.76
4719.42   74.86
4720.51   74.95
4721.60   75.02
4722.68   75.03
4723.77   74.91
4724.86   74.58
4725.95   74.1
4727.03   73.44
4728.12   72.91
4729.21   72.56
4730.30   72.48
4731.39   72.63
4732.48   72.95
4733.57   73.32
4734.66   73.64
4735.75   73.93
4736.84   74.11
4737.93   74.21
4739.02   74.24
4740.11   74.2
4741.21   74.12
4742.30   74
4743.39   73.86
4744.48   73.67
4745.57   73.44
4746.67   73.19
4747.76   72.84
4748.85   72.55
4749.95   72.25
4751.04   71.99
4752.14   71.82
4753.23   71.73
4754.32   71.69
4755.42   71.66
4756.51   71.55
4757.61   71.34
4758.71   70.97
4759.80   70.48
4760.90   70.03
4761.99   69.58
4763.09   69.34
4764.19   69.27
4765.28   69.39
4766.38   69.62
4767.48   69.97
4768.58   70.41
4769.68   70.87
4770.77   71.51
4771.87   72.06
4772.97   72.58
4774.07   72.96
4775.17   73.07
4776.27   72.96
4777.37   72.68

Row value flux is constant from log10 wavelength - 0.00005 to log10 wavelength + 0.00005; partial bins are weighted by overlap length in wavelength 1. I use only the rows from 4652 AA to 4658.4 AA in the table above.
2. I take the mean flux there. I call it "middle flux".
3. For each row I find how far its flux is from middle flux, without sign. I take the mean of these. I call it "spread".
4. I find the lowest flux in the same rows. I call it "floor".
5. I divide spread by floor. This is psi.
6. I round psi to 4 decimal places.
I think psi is 0.0088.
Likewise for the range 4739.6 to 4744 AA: 0.0016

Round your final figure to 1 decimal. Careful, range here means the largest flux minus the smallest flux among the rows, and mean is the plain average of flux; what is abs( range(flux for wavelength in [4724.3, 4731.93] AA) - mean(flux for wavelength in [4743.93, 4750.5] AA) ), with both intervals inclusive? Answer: 70.9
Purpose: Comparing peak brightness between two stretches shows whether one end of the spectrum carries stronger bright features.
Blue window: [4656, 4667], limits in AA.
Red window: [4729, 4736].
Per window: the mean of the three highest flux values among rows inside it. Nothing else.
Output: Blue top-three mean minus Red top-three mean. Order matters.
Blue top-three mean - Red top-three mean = 2.5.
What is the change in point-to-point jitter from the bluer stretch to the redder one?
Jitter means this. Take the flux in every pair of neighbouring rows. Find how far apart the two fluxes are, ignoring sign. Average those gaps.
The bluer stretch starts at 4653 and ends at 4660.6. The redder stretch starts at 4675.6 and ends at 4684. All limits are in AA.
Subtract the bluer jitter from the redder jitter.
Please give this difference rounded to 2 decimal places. -0.24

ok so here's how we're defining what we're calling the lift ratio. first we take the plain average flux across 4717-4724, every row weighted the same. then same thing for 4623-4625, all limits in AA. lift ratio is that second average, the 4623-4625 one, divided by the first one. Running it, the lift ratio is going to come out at 1.03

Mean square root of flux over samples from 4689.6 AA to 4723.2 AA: 8.54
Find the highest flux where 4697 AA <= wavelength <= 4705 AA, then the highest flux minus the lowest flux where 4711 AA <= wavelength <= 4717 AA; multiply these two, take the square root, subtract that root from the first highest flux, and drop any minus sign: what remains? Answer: 61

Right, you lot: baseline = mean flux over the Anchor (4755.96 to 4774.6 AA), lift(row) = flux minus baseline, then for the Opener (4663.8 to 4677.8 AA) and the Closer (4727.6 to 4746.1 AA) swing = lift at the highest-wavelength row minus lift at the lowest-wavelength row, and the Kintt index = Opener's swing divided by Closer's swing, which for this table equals 3.7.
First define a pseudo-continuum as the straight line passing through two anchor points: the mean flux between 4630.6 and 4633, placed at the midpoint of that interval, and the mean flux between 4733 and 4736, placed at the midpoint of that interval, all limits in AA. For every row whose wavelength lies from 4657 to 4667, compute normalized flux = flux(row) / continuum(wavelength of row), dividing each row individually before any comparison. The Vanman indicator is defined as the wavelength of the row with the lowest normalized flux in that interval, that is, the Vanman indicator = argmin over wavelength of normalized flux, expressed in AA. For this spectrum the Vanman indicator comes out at 4666.47 AA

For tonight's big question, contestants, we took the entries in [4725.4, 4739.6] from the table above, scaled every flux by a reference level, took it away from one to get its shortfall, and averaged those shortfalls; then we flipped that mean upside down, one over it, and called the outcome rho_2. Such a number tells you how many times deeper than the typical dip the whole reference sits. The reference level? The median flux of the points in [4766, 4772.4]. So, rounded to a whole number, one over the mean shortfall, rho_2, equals -25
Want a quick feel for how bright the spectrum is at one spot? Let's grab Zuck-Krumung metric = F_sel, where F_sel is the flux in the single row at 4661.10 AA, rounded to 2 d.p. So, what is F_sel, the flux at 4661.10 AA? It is 75.17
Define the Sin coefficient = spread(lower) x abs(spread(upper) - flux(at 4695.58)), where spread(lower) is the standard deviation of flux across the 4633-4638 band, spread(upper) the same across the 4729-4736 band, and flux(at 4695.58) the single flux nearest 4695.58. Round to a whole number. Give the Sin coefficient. 2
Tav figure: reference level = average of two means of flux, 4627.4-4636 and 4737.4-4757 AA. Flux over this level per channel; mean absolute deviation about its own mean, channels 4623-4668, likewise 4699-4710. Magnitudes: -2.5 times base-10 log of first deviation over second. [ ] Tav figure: -1.3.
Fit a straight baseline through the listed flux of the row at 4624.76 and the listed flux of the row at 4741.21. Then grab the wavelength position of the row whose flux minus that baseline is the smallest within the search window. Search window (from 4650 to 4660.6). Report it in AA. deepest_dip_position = 4650.38 AA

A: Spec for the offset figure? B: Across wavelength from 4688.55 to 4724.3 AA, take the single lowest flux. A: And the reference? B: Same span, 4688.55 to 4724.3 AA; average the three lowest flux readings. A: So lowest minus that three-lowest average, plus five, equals 4.95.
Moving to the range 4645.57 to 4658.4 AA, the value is 4.90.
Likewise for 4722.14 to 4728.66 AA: 4.43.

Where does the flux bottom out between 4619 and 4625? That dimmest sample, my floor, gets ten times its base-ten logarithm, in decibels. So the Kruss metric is 18.8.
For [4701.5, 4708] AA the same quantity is 18.5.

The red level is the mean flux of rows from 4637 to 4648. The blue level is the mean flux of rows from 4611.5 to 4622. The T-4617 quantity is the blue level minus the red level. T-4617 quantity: 1.3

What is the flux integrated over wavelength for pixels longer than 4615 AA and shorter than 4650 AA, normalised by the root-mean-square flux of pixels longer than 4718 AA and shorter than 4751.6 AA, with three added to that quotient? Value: 39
